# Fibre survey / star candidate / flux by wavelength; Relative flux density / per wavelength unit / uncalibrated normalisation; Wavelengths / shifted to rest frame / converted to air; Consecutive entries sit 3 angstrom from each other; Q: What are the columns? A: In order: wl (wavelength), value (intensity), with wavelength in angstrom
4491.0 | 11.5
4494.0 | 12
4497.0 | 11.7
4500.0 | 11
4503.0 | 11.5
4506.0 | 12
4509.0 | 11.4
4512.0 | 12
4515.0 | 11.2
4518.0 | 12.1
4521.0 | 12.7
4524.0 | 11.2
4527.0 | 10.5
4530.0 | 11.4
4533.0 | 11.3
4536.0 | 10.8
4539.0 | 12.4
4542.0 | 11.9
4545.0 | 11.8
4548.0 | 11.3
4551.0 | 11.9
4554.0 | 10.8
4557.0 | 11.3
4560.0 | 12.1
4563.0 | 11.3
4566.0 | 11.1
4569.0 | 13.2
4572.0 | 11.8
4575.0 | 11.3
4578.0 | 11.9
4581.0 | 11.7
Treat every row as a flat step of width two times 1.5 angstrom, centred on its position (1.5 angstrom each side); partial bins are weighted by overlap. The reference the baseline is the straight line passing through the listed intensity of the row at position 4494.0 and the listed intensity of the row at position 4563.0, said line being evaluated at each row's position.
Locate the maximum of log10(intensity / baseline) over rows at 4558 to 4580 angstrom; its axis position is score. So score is 4569.0 angstrom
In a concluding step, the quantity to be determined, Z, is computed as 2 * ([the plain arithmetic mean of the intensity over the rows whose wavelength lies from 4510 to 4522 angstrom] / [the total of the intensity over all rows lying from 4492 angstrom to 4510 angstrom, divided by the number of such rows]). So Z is 2.07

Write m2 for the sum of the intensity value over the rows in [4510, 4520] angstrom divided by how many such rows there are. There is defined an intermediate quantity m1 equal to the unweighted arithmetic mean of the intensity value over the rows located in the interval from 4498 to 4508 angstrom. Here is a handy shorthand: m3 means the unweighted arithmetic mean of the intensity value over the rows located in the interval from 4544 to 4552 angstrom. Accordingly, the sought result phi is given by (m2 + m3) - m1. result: 11.9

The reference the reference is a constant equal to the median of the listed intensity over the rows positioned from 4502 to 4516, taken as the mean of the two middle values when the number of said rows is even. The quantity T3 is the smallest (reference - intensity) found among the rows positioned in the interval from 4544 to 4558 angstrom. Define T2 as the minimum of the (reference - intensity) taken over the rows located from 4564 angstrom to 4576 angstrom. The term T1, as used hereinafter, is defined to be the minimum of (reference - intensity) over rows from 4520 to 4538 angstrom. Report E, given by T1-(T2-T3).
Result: 0.1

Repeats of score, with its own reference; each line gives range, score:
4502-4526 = 4521.0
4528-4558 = 4539.0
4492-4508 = 4506.0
